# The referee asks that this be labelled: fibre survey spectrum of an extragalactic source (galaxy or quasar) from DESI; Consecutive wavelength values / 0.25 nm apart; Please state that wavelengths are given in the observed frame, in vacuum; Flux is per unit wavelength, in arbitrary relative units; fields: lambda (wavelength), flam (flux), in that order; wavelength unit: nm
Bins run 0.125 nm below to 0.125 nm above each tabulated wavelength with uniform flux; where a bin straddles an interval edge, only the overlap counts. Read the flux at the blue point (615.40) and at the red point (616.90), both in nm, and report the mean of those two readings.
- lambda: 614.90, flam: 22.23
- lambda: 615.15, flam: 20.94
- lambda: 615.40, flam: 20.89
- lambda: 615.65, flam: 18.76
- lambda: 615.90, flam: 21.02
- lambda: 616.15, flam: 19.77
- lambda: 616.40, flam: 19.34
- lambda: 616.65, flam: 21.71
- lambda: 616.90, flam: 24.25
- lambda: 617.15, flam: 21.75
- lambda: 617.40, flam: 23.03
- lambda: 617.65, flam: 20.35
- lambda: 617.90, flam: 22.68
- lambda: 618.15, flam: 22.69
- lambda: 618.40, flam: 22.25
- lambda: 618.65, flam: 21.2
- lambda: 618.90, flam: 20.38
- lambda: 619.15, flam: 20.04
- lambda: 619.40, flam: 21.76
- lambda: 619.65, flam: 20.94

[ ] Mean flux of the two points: 22.6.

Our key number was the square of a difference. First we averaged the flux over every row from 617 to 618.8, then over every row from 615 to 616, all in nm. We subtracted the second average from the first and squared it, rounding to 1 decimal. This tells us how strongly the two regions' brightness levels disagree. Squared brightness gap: 2.5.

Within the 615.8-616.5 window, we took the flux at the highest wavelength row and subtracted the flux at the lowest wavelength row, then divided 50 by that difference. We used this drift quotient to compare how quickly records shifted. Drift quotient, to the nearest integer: -30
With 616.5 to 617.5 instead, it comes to 38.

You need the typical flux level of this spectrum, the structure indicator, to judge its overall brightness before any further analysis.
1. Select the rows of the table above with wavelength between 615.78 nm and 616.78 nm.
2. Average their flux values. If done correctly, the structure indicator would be 20.5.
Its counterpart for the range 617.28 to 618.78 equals 22.0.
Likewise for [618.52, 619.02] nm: 20.8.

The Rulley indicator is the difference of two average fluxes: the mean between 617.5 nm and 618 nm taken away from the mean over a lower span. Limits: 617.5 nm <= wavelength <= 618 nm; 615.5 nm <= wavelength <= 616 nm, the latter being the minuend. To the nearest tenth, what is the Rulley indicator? -1.6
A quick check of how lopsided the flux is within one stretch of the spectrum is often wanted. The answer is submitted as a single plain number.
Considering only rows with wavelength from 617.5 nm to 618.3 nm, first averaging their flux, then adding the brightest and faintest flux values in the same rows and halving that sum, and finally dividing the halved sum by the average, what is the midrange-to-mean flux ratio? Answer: 0.98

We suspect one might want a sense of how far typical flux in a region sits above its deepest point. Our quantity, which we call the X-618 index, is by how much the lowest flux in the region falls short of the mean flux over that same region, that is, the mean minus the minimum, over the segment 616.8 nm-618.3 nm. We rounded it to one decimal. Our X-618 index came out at 2.1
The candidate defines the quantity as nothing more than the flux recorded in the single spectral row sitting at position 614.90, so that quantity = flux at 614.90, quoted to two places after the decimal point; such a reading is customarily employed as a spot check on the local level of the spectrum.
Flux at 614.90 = 22.23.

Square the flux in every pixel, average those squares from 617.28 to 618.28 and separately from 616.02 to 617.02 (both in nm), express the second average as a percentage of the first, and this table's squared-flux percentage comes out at 92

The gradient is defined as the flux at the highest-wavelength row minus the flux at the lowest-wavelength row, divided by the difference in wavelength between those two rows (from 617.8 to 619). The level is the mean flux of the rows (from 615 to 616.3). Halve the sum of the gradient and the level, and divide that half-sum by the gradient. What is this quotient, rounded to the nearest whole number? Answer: -4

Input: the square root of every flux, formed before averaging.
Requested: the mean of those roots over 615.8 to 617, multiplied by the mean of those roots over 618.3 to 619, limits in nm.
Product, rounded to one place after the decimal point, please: 21.2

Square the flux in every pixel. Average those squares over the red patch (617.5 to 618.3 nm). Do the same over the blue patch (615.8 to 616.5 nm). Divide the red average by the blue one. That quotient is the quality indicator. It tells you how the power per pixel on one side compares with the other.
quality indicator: 1.20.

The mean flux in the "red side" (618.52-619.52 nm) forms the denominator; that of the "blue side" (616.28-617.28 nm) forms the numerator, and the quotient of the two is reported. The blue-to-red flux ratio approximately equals 1.04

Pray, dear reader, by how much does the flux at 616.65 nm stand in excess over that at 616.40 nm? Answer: 2.4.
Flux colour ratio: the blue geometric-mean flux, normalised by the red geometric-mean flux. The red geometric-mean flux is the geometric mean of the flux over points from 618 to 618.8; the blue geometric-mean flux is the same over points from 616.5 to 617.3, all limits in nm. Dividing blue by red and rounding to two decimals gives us 1.02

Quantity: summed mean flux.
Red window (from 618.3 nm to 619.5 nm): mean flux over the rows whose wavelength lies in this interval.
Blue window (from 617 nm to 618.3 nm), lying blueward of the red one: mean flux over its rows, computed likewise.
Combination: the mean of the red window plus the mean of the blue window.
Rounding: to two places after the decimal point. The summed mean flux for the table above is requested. 43.23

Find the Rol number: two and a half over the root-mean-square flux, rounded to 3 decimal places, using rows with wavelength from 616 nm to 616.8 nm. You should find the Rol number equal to 0.123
